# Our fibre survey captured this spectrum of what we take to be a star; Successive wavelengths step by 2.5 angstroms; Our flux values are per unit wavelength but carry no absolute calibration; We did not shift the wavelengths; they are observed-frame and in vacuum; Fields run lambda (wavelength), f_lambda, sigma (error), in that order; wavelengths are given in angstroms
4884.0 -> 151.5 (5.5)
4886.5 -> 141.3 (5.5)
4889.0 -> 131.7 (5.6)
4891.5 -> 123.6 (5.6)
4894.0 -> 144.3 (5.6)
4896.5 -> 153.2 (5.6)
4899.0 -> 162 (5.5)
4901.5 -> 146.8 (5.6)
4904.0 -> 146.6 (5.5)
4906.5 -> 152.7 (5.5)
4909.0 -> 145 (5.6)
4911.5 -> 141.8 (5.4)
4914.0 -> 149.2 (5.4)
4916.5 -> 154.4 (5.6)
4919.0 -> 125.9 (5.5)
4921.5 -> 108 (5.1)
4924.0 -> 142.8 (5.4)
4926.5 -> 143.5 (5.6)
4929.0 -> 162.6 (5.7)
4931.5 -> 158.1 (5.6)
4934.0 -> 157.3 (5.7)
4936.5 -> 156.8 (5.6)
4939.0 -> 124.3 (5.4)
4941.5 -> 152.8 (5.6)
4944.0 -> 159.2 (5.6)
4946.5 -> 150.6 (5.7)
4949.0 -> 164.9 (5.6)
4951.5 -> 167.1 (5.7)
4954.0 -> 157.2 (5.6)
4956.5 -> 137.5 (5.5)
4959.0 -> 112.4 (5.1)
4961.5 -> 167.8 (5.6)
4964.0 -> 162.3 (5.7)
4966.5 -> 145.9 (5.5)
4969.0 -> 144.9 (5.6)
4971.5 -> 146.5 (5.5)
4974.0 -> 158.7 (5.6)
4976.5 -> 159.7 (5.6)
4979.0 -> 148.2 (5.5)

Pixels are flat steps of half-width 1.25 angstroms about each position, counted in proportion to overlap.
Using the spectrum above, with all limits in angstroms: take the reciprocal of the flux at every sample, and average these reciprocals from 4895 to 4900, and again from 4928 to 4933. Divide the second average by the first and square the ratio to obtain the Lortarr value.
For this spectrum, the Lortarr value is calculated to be 0.96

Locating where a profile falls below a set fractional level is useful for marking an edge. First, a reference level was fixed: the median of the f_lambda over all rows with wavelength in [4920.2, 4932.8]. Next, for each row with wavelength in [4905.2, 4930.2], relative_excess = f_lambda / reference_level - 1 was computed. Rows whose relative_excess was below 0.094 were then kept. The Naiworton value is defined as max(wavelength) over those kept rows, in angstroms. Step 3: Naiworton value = 4926.5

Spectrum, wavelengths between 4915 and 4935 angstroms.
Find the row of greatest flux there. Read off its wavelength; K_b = 4929.0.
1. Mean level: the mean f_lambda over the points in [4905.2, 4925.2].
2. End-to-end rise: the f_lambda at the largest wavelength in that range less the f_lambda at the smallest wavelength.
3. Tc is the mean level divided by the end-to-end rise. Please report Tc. -14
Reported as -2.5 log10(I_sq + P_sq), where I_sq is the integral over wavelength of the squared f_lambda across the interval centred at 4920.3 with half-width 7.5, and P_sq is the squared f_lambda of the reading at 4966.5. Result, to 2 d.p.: -13.72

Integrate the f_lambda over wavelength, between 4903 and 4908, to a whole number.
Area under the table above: 748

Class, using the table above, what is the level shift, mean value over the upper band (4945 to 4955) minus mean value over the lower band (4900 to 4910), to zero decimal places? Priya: 12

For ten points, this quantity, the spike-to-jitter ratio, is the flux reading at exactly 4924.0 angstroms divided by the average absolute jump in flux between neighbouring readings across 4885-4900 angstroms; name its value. 12.7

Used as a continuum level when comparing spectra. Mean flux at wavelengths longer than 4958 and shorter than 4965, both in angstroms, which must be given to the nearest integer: 148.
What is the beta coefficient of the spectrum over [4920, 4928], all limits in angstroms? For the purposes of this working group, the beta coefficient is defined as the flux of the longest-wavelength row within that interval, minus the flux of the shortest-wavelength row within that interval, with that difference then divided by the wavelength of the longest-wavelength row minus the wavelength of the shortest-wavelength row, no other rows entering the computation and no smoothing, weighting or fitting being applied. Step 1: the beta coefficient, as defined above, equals 7.1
